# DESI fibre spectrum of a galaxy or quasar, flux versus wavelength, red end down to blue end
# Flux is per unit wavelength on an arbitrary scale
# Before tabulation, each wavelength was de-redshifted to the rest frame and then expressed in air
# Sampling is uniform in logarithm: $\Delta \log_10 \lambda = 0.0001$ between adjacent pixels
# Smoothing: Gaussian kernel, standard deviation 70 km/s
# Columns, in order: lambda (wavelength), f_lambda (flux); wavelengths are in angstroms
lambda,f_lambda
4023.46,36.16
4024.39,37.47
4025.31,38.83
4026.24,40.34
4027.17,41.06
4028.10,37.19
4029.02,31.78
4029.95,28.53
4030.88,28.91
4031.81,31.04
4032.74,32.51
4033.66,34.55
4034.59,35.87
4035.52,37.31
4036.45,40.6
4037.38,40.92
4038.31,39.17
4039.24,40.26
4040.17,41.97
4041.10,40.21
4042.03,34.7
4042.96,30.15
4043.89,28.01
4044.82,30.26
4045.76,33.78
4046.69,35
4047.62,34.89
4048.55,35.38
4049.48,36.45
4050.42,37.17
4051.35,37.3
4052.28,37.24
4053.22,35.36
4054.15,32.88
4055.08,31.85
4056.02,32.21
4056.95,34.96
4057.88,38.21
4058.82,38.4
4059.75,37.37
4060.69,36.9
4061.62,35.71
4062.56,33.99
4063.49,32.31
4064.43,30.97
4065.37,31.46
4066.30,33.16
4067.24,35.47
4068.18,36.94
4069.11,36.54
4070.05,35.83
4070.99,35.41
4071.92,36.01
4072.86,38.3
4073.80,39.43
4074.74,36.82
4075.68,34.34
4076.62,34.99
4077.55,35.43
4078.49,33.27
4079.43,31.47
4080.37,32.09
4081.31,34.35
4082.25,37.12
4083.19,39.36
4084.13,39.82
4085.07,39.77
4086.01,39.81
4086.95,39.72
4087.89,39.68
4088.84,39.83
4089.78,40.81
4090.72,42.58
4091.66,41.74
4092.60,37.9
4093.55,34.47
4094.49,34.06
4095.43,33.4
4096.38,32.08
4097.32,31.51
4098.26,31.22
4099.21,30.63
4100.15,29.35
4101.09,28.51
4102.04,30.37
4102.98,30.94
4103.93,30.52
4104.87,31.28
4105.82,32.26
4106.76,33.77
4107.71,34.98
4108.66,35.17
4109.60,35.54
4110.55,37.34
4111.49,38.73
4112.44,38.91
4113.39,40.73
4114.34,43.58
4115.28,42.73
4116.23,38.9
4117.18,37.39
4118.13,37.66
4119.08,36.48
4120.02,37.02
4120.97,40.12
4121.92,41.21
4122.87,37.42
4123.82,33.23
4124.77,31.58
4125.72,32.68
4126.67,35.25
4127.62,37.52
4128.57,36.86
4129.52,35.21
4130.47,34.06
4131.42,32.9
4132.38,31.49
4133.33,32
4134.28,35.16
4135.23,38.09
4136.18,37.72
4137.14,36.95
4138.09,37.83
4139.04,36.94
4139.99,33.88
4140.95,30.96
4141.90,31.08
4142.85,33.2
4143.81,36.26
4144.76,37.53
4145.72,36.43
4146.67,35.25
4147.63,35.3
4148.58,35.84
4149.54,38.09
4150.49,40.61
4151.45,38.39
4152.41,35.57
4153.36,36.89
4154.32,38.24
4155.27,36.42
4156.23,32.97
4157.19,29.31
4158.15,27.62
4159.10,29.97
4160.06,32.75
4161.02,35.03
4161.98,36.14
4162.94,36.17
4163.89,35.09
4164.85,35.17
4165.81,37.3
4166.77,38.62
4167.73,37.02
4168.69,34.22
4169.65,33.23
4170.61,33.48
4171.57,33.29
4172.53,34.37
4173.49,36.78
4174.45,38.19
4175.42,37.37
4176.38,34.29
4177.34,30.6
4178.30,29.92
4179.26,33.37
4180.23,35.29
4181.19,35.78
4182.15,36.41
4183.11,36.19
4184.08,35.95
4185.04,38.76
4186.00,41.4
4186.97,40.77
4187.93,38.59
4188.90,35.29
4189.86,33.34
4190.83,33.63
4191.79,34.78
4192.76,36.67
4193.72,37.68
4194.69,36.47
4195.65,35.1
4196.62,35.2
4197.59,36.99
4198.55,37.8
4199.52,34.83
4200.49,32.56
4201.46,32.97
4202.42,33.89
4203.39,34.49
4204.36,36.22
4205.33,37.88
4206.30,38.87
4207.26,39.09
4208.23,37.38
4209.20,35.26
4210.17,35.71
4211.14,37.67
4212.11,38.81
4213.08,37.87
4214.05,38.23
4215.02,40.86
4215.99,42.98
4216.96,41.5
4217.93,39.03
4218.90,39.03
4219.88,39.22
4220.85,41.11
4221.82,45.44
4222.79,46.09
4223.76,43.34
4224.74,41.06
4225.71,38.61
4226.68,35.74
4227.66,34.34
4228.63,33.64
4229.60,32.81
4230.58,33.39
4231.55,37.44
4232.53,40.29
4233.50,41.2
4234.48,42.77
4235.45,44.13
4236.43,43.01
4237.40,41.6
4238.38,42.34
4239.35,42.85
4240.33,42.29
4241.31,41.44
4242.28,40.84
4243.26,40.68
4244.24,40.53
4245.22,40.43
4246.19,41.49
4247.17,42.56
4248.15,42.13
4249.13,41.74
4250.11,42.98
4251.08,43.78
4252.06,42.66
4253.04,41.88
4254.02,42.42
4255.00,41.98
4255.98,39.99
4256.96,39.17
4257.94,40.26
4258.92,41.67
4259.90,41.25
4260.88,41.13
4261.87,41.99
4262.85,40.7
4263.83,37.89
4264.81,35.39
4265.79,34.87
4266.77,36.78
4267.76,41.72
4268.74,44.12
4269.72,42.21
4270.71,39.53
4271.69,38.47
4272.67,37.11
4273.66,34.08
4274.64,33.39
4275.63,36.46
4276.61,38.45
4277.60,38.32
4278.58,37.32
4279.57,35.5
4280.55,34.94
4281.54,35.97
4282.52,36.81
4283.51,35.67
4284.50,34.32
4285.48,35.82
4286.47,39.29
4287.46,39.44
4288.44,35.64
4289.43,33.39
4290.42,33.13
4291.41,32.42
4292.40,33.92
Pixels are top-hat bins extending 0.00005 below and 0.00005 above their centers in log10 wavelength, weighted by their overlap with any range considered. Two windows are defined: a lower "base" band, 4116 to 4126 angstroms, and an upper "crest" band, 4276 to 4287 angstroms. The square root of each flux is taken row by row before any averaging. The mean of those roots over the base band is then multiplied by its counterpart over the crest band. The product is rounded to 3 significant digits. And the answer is 36.6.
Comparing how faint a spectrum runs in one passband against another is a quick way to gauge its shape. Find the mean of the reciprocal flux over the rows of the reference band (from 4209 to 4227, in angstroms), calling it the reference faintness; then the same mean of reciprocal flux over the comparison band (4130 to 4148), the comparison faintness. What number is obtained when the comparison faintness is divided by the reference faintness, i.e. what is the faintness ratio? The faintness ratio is 1.14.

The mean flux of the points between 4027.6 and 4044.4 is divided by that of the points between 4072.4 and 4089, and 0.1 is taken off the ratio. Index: 0.85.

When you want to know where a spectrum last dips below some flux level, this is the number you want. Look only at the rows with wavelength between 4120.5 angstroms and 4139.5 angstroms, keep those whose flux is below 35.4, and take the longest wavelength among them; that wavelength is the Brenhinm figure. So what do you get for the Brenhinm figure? 4134.28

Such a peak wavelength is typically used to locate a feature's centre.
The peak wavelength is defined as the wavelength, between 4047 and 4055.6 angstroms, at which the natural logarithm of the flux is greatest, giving 4051.35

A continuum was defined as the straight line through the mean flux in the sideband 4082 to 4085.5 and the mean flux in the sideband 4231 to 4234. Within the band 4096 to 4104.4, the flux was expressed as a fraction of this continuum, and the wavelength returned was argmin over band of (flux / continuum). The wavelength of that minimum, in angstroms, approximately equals 4101.09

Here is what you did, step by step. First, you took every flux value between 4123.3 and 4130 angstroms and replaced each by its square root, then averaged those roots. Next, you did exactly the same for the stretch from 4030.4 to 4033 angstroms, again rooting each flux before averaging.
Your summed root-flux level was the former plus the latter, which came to 11.4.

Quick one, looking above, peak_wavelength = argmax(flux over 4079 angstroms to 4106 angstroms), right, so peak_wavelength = 4090.72 angstroms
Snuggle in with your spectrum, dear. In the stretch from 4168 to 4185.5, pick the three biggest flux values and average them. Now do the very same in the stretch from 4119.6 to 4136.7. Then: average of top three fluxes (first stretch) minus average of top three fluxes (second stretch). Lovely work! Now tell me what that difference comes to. -1.7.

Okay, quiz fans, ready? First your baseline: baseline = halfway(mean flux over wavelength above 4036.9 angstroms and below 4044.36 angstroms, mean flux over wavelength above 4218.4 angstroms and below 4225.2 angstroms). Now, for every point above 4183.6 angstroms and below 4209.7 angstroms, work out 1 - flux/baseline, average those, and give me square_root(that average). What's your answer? 0.284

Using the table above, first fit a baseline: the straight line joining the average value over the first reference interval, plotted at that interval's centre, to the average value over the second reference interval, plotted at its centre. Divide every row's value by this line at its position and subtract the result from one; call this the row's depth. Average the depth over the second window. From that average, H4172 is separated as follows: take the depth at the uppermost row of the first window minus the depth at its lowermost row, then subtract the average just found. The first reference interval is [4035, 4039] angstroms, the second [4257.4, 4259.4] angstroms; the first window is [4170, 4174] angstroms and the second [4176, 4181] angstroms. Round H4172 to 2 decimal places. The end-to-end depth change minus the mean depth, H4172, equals -0.27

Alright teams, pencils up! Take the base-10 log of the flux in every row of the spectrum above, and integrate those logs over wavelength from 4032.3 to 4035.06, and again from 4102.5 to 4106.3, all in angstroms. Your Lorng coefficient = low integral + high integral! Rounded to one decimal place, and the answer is 9.9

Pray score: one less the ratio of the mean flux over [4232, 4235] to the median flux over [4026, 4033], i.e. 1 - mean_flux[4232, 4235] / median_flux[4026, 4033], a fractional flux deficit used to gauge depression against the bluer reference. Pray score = -0.29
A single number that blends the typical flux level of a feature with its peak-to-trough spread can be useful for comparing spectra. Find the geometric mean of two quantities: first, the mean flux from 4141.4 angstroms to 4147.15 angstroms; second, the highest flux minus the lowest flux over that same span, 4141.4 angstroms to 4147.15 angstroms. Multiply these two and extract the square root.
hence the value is 15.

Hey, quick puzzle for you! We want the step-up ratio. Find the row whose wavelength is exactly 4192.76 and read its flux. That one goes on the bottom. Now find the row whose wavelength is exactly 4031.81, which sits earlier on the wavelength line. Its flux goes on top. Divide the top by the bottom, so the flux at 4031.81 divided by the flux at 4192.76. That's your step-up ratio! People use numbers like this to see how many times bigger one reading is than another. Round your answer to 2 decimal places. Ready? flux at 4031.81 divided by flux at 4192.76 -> 0.85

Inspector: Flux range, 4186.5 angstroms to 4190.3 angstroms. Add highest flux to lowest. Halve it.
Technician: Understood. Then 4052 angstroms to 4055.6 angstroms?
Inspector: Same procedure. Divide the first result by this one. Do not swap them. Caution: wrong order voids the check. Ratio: 1.07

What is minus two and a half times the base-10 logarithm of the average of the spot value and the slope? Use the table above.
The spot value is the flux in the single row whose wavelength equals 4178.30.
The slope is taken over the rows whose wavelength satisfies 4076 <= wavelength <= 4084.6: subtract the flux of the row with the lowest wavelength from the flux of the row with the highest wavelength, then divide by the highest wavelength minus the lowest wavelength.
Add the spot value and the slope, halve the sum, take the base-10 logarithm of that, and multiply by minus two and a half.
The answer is -2.96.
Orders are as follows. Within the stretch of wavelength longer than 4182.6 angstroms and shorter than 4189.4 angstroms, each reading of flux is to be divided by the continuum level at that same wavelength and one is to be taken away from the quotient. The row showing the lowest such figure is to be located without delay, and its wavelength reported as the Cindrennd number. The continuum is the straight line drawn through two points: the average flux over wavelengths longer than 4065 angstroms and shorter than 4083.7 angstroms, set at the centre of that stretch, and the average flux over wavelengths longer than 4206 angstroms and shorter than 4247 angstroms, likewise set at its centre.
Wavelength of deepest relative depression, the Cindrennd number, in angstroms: 4188.90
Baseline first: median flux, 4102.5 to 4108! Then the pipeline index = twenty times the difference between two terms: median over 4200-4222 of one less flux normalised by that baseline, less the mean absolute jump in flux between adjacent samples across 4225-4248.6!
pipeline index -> -26.6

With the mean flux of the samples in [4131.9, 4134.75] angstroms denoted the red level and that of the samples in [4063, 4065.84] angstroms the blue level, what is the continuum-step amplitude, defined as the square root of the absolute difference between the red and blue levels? 1.1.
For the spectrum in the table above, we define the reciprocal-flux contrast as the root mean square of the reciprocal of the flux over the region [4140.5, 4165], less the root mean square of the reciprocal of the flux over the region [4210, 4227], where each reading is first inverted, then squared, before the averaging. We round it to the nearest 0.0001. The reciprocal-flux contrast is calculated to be 0.0039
